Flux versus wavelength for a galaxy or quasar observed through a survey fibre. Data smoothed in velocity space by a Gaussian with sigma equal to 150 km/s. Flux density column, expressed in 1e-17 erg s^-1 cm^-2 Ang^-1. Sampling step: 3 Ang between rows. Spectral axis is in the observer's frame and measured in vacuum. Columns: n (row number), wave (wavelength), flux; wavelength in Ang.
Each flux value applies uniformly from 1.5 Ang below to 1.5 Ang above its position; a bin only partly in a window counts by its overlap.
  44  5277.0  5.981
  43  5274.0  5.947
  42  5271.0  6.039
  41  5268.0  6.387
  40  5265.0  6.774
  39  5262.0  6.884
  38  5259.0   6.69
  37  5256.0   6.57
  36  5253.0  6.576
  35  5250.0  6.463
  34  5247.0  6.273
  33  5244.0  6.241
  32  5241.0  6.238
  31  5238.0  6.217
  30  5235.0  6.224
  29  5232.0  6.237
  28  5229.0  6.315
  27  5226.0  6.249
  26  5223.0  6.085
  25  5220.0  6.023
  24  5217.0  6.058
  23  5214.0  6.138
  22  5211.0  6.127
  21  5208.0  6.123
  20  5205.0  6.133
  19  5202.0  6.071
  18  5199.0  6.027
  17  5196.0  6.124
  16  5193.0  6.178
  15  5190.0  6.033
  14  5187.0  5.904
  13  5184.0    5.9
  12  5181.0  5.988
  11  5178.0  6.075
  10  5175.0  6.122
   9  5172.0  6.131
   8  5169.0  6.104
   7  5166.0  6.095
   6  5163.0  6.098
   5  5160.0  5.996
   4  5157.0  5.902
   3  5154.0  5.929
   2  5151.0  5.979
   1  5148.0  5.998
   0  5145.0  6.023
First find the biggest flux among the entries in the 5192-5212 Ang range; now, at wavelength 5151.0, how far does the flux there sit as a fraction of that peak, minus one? -0.032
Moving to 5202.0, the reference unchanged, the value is -0.017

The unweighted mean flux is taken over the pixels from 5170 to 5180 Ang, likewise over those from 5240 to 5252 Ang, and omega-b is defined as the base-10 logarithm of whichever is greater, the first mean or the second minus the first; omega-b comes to 0.786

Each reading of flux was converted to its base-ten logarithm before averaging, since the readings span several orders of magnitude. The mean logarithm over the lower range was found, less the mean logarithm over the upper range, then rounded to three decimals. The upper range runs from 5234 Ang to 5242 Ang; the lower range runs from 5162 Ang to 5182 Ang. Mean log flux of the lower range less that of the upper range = -0.010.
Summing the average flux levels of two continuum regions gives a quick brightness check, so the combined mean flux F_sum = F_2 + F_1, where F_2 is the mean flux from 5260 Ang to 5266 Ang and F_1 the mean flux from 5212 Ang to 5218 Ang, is 12.9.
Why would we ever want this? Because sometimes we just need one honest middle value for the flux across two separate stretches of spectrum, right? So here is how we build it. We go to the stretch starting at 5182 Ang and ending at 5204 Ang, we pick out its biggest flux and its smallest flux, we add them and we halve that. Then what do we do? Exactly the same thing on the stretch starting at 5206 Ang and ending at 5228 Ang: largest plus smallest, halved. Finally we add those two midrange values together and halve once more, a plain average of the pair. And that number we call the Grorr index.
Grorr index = 6.09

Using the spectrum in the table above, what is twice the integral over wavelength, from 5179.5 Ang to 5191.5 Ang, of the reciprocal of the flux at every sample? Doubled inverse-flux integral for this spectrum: 4.03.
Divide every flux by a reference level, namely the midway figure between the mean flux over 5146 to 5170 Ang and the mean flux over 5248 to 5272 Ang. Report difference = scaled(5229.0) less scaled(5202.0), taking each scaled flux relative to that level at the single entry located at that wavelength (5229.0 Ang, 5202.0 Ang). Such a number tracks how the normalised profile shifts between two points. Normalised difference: 0.039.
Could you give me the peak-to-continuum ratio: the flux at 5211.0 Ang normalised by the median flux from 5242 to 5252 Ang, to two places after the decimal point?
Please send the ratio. 0.98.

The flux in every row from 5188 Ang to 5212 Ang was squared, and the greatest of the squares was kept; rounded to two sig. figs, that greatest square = 38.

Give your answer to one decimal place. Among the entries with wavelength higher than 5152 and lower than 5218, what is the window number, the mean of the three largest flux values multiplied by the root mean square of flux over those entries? 37.3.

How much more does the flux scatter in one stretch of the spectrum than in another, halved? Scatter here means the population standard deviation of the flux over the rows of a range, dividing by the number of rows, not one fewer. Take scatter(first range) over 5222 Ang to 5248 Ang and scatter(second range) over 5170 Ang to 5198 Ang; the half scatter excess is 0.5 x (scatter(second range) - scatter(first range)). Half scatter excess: 0.018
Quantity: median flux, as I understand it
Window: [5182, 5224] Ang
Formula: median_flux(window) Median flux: 6.08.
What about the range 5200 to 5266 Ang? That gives 6.24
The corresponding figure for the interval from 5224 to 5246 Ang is 6.24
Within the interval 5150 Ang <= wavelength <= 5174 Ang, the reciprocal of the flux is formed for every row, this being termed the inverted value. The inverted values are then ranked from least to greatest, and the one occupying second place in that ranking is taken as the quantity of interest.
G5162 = 0.1638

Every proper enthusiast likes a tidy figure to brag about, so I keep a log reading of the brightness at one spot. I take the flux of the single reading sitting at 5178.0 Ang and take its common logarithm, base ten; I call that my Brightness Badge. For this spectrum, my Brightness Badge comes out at 0.784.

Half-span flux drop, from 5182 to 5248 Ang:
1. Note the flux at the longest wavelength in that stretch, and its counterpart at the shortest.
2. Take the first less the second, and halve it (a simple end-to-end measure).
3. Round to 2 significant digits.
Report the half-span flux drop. 0.19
